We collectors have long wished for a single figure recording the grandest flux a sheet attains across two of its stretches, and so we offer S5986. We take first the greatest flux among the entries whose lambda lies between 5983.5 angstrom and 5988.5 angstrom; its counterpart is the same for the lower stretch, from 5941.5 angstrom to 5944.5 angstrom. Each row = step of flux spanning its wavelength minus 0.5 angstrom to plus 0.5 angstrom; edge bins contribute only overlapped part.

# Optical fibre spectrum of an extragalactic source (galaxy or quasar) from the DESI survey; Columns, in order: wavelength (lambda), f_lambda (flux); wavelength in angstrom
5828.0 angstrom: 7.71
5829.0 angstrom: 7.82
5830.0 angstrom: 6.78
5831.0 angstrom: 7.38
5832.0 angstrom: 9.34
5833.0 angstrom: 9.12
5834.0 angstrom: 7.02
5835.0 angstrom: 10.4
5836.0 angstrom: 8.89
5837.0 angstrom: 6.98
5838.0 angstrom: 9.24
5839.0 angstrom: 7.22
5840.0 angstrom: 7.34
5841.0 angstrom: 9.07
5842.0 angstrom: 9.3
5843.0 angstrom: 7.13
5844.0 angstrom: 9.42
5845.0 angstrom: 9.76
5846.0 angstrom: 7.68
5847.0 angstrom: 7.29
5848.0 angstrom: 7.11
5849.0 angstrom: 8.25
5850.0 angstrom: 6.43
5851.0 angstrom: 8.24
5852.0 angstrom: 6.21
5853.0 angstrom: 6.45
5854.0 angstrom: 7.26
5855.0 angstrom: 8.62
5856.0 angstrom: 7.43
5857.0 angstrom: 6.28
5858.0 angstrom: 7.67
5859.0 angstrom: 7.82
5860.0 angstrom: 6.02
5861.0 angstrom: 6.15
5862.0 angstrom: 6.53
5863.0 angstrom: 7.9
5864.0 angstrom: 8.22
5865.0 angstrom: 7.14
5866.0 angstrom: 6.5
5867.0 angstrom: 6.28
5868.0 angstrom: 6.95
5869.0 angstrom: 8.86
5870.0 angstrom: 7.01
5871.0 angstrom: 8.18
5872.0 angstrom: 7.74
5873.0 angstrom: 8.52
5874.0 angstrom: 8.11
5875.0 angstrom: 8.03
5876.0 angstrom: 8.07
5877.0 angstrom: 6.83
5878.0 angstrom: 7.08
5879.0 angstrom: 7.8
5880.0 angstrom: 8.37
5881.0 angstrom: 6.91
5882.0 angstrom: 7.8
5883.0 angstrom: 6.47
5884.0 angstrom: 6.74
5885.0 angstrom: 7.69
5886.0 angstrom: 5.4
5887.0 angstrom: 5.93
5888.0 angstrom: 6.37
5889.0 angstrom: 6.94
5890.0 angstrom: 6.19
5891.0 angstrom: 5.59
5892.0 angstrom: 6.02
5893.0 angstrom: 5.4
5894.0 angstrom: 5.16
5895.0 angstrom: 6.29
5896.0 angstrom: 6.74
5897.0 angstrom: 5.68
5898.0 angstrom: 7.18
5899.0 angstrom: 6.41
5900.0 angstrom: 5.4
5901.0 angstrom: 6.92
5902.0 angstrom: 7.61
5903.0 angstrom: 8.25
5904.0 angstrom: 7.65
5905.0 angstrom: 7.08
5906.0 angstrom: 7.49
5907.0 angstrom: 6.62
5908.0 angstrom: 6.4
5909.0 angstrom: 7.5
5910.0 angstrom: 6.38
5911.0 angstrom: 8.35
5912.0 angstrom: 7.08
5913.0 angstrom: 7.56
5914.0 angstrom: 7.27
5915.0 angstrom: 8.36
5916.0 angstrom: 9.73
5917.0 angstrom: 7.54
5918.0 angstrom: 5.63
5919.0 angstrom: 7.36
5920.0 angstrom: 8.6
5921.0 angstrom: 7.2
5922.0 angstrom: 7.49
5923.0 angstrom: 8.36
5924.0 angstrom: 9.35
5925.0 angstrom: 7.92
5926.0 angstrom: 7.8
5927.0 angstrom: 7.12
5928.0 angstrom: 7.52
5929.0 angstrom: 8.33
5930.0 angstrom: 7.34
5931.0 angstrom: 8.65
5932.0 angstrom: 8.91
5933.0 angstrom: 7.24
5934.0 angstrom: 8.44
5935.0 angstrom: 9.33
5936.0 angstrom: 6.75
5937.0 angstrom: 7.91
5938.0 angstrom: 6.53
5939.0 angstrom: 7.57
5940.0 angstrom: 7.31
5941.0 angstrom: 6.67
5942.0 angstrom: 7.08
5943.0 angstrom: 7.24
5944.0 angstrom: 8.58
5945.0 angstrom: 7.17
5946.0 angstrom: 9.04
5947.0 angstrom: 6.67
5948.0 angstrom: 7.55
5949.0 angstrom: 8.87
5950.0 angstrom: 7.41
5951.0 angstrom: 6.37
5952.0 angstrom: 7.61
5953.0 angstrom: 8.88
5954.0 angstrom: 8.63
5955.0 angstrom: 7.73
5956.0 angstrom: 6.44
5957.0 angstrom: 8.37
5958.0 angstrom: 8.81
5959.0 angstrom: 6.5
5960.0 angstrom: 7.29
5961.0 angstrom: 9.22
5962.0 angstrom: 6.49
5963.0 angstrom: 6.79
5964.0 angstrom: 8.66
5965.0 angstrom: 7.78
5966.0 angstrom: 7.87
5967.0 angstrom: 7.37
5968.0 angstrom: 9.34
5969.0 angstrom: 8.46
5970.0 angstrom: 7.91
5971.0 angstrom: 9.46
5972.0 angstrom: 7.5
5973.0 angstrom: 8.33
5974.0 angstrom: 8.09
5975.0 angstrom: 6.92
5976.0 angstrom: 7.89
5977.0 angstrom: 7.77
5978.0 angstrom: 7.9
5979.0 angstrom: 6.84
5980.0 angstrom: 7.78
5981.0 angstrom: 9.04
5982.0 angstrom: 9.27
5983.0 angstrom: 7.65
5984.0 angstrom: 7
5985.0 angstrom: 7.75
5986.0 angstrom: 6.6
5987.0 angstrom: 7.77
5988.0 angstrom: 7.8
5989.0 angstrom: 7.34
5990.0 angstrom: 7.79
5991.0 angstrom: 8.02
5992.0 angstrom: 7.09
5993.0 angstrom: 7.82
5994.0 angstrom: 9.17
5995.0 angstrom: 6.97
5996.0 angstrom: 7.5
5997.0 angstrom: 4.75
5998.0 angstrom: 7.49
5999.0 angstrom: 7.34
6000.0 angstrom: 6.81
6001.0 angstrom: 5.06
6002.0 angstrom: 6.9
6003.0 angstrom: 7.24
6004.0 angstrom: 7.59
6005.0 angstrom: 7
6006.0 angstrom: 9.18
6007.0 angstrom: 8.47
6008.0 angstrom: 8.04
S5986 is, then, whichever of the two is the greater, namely 8.6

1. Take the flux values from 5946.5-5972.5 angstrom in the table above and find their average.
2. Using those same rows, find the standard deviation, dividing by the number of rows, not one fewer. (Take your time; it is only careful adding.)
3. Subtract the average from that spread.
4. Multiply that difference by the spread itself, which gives -6.5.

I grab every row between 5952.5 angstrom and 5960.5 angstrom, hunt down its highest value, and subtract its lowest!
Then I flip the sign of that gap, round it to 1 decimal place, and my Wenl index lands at -2.4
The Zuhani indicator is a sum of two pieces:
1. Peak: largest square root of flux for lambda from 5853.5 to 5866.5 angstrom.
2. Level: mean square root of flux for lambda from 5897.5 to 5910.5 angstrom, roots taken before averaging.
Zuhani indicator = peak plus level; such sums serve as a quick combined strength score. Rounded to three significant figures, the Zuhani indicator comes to 5.58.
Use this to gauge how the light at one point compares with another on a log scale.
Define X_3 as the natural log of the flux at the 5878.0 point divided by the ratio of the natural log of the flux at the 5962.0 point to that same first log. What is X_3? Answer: 2.05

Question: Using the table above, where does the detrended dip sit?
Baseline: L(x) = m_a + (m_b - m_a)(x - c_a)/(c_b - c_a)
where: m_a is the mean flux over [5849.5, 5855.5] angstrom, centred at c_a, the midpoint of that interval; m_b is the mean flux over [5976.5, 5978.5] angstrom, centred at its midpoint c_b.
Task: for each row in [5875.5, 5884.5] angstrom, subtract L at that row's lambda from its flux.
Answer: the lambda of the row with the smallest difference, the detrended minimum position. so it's 5883.0 angstrom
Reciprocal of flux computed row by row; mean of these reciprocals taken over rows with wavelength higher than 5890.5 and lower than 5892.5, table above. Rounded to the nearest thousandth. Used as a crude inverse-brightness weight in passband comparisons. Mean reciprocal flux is 0.173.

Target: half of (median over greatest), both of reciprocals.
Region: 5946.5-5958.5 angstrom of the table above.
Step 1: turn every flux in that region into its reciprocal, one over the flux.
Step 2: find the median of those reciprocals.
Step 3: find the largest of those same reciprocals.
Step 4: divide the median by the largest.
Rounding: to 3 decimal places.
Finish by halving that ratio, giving 0.415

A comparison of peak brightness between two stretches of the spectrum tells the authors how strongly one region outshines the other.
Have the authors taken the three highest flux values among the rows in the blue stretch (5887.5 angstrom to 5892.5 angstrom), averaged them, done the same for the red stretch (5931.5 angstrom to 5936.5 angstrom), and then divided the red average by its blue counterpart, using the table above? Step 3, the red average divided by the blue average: 1.37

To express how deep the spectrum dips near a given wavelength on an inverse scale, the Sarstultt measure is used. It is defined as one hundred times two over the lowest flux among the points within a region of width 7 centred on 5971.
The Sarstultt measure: 27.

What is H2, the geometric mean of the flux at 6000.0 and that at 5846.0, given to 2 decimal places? 7.23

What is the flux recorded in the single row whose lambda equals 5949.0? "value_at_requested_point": 8.87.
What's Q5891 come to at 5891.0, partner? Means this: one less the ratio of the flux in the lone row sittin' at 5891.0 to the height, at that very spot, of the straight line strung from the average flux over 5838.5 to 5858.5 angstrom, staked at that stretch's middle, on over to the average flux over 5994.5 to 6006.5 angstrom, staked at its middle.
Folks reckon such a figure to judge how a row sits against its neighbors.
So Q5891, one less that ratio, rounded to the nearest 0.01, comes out 0.26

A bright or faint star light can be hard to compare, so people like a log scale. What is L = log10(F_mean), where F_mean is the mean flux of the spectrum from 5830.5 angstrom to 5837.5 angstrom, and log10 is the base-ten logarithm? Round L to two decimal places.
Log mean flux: 0.93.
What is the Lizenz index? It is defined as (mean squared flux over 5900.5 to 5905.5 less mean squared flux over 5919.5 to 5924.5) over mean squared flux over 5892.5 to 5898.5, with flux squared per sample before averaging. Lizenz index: -0.30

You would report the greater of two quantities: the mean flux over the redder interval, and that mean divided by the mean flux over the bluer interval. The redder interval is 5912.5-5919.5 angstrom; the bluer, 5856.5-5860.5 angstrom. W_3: 7.64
